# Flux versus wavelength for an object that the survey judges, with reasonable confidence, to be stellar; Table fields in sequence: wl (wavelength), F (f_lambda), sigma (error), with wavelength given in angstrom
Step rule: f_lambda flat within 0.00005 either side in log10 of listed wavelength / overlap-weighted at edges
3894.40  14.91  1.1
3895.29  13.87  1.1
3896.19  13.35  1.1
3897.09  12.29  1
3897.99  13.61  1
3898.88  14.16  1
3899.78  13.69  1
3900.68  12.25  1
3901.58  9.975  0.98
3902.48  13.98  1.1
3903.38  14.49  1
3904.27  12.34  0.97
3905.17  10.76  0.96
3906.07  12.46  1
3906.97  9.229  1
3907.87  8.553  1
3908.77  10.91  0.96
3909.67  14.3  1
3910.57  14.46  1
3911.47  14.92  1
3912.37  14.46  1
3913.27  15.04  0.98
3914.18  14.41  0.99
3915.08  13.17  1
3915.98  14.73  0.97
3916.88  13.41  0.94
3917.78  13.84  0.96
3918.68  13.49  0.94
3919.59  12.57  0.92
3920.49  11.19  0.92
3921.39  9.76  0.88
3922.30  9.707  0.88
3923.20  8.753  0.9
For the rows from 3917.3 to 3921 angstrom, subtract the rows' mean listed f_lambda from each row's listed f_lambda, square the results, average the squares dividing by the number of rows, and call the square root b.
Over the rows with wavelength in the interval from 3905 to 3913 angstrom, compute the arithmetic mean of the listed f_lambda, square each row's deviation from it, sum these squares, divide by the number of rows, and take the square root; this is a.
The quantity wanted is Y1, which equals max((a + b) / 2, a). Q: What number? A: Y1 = 2.3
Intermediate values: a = 2.3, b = 1.0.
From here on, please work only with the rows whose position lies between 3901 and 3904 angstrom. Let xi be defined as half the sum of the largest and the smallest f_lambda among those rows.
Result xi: 12.2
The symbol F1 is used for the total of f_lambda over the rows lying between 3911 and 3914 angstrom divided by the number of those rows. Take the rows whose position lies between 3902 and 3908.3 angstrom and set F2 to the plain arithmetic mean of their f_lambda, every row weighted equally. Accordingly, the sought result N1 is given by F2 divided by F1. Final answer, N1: 0.79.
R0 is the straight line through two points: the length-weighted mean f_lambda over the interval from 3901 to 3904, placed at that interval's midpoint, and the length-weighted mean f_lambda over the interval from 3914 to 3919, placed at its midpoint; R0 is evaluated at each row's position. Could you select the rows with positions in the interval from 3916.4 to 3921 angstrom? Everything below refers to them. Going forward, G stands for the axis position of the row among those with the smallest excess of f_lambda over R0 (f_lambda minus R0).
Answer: 3920.49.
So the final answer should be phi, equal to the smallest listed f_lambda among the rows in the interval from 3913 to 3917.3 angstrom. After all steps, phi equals 13.17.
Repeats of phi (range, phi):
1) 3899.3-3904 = 9.975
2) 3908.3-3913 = 10.91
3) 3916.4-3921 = 11.19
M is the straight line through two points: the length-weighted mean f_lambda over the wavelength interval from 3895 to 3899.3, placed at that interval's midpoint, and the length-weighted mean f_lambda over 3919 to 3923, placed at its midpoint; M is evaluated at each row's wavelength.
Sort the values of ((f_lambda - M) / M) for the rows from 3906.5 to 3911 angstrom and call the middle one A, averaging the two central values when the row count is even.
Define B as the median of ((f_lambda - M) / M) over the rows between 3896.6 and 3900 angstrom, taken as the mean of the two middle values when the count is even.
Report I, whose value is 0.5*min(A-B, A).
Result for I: -0.066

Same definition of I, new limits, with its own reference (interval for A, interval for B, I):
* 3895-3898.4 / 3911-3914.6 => -0.128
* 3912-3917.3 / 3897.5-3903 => 0.106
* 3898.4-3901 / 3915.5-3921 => -0.084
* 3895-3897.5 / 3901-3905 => -0.024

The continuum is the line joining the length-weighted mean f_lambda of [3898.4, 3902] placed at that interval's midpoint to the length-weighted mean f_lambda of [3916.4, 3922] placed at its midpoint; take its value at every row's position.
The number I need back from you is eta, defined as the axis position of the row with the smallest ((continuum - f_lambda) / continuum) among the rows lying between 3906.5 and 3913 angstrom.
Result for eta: 3911.47 angstrom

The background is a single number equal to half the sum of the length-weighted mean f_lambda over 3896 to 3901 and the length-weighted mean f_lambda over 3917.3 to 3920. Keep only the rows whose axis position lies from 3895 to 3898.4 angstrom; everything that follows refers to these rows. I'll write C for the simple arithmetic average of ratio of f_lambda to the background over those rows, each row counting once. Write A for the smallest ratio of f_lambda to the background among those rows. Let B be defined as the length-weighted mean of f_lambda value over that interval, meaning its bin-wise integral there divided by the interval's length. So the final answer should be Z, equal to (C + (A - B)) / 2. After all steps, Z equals -5.6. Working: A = 0.93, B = 13.2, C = 1.00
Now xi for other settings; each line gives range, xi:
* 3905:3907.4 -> 10.8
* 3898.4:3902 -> 12.1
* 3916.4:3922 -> 11.8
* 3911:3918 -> 14.1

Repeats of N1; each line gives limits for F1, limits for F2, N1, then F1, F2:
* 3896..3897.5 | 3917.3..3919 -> 1.07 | 12.8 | 13.7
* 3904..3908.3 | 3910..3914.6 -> 1.37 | 10.7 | 14.7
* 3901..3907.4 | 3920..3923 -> 0.86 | 11.9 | 10.2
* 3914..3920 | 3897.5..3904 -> 0.96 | 13.7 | 13.2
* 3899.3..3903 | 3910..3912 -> 1.18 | 12.5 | 14.7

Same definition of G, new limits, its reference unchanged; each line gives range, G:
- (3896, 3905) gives 3901.58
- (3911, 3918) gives 3915.08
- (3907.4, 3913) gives 3907.87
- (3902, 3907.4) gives 3906.97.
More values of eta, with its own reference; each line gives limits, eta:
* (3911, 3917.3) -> 3913.27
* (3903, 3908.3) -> 3903.38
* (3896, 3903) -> 3898.88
